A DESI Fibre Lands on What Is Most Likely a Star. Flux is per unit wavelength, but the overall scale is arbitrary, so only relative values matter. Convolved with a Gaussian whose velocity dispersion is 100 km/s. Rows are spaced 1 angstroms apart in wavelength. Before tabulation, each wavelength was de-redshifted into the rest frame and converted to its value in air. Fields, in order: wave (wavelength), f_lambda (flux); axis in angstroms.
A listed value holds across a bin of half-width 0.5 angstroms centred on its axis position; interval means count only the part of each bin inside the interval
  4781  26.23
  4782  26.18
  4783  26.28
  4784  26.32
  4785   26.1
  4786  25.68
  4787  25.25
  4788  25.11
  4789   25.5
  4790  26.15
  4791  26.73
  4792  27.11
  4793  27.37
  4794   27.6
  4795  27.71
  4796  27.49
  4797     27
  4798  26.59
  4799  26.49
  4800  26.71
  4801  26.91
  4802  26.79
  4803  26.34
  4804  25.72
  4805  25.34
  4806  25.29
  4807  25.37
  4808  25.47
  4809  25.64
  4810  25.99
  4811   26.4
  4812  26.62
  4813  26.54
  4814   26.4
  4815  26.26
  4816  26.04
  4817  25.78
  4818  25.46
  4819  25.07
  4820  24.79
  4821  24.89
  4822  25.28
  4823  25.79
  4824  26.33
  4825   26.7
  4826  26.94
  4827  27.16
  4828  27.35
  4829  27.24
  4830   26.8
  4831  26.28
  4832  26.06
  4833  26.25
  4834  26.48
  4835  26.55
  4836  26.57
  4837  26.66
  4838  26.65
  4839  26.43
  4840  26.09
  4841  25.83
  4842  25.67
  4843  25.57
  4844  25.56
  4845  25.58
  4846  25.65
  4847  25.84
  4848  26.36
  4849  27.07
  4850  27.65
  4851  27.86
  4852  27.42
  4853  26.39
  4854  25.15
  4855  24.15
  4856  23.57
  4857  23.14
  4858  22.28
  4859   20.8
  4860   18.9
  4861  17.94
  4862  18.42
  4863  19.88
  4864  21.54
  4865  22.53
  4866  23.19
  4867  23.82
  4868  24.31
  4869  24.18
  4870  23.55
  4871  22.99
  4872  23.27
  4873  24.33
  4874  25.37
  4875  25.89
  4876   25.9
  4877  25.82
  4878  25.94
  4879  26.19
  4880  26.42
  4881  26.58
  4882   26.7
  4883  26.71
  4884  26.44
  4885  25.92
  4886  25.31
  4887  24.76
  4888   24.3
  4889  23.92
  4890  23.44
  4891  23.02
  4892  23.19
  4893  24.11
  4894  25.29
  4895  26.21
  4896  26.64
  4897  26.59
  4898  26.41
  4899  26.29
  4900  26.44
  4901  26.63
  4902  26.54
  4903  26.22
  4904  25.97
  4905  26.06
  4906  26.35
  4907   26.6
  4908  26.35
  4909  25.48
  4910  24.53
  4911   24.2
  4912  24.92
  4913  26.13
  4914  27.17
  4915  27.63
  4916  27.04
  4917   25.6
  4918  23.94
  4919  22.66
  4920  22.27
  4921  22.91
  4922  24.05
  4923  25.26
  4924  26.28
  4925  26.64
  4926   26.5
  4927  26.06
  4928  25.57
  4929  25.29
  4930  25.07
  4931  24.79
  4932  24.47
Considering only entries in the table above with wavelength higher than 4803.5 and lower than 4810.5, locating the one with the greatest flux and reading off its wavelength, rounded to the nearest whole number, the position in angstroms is 4810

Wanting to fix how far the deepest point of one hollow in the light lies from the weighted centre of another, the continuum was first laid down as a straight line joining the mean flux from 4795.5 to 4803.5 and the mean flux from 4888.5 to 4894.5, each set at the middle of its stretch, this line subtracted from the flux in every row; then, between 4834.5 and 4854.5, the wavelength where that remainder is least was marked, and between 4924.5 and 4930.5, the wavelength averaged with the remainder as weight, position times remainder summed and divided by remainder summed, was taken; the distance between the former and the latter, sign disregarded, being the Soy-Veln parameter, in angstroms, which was 73.2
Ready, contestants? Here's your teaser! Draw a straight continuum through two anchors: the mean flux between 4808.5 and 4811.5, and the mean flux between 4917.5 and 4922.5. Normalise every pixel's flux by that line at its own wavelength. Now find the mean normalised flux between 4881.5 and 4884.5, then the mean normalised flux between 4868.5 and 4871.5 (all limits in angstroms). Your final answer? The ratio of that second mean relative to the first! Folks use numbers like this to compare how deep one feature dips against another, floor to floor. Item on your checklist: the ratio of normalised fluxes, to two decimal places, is 0.87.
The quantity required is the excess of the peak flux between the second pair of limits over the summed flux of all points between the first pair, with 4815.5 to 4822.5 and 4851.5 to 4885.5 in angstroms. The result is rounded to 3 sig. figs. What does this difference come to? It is -150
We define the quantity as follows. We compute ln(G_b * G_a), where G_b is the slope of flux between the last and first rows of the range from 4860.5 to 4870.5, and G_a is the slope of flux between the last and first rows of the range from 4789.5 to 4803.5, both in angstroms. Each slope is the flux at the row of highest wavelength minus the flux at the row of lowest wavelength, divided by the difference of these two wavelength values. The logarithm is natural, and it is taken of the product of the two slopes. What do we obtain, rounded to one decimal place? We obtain -4.7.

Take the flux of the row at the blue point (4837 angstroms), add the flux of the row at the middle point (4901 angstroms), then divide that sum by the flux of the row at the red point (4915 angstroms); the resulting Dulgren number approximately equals 1.93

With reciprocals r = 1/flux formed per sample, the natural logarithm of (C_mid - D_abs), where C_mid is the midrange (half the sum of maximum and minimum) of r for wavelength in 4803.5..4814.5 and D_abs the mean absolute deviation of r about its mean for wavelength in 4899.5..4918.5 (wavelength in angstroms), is -3.286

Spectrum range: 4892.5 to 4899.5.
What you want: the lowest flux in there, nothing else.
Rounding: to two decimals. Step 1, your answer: 24.11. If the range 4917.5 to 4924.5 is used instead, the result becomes 22.27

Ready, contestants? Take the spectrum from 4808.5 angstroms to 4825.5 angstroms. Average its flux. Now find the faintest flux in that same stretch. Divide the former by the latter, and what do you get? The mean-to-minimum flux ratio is 1.04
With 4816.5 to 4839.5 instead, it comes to 1.06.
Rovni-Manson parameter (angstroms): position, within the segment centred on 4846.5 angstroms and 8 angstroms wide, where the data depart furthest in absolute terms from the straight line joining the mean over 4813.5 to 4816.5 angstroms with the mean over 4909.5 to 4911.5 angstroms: 4850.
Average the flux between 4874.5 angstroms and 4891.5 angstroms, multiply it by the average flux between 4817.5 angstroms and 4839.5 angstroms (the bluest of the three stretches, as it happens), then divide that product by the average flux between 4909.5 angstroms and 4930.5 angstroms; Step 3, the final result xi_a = 26.5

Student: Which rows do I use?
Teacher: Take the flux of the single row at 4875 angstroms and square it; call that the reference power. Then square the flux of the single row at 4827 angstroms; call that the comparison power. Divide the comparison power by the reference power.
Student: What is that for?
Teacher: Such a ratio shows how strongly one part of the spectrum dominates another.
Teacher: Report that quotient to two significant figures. 1.1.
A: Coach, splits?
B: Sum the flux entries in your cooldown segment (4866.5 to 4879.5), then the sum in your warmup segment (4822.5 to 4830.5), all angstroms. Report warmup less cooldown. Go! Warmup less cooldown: -107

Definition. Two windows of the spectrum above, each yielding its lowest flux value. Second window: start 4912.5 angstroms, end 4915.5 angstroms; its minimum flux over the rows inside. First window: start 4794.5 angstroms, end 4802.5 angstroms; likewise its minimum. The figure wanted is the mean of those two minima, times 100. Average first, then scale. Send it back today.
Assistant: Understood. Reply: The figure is 2631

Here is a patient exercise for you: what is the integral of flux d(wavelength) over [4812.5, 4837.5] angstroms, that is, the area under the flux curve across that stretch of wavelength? 656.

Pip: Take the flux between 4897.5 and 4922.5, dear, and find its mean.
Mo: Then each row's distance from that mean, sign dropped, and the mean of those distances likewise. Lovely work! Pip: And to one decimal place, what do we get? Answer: 1.2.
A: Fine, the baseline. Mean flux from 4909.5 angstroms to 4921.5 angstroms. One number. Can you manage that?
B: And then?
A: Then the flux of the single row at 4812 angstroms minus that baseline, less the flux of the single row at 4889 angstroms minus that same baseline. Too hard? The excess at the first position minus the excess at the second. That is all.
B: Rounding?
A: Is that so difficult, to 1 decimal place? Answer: 2.7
